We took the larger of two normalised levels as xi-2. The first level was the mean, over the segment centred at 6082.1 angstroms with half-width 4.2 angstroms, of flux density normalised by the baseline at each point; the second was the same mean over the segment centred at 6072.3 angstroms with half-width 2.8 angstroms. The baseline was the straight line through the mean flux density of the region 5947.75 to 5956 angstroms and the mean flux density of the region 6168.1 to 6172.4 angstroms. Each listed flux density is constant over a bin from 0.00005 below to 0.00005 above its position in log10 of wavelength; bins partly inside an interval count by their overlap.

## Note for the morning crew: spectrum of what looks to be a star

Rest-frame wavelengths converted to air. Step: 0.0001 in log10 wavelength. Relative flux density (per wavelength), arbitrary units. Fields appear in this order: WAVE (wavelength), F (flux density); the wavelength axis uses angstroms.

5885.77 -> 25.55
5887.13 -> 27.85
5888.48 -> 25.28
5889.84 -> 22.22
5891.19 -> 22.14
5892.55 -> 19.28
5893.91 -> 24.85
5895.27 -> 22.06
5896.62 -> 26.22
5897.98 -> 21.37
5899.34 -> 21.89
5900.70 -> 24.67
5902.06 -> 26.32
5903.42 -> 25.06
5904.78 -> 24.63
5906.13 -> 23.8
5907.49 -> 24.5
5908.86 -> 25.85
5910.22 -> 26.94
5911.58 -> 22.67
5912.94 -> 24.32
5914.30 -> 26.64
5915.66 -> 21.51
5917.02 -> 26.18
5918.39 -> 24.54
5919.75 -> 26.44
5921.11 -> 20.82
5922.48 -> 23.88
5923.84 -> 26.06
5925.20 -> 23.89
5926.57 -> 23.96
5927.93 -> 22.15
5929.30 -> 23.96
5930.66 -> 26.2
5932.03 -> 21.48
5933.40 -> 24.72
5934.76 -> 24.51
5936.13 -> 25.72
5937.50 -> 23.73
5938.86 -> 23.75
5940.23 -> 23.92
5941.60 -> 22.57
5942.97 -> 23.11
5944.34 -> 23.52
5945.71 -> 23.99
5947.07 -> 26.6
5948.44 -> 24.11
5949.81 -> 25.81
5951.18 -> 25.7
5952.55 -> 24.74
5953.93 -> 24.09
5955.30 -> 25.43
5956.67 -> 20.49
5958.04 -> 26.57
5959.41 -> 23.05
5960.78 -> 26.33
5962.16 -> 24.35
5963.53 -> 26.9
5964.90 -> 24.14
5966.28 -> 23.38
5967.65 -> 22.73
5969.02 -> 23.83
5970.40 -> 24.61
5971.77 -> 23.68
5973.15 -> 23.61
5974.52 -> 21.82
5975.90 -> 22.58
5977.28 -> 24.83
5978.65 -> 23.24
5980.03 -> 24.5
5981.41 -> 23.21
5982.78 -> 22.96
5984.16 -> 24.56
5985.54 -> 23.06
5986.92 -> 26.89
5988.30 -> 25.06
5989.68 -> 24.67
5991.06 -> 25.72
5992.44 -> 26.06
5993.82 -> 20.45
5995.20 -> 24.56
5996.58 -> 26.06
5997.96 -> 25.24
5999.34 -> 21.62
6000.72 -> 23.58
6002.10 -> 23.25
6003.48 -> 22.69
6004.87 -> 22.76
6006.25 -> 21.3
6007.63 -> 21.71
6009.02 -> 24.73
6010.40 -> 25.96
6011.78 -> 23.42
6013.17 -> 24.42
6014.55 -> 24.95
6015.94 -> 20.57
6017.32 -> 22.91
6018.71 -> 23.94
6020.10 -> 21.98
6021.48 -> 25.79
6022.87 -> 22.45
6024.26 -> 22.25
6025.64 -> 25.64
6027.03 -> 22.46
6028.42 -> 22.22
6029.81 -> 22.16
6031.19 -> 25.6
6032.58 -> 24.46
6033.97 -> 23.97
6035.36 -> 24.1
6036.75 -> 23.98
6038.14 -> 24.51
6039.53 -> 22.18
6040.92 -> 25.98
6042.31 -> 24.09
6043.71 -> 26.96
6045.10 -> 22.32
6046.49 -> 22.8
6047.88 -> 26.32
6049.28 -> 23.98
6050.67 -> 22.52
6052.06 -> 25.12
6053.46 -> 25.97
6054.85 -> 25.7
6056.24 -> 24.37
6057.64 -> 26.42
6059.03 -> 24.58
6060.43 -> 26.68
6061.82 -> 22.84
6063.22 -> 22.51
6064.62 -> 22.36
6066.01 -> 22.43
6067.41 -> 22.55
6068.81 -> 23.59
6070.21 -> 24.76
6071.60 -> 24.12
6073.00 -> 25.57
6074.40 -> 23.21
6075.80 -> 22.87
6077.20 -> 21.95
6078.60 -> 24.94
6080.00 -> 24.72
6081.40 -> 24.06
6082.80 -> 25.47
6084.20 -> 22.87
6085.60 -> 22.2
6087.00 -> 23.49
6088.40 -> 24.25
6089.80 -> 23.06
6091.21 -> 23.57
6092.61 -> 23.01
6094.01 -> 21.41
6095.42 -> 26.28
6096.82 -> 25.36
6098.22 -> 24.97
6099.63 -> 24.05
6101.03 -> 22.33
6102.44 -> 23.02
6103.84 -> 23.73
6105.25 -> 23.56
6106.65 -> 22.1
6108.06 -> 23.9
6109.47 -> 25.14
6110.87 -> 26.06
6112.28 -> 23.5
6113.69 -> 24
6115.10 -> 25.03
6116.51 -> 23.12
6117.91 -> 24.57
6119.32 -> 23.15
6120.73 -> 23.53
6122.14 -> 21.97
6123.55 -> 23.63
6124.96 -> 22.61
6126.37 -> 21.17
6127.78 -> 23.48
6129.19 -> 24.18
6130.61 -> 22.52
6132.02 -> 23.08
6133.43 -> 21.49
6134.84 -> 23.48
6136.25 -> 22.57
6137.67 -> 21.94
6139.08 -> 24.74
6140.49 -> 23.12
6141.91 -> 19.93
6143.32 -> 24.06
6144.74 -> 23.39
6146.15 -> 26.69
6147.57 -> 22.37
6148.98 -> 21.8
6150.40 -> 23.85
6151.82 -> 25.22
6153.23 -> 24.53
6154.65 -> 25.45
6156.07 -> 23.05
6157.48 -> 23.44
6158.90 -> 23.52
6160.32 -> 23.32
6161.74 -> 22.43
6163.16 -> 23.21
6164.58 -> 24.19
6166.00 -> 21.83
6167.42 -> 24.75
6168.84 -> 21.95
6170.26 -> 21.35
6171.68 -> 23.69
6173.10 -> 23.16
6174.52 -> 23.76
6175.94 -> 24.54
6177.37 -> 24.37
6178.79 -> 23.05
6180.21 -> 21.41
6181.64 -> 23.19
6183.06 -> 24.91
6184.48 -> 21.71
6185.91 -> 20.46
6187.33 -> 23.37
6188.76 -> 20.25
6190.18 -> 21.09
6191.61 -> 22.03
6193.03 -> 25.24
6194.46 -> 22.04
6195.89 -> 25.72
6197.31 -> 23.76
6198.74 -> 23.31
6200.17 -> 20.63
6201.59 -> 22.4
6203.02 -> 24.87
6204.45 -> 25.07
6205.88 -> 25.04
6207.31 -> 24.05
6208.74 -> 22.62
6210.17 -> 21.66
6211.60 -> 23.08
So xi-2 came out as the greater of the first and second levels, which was 1.04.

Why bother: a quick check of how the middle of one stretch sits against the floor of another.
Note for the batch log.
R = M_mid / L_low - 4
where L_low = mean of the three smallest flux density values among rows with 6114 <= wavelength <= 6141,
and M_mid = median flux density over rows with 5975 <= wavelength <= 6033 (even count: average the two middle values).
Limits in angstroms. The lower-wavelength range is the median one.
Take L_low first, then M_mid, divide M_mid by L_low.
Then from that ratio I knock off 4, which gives -2.91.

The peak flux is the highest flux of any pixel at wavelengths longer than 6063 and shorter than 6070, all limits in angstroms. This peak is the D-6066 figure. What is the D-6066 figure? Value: 23.59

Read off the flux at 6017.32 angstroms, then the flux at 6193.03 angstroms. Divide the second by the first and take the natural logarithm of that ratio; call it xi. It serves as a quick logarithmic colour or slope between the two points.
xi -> 0.10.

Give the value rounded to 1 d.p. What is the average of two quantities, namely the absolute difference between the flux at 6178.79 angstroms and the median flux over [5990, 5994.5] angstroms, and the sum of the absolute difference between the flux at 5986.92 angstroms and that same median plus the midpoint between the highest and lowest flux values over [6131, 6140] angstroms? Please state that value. 13.5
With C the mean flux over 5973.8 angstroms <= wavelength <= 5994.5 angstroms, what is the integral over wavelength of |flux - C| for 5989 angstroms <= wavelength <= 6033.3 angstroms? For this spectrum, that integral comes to 66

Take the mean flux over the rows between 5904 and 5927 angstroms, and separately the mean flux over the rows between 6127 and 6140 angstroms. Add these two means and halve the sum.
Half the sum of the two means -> 23.8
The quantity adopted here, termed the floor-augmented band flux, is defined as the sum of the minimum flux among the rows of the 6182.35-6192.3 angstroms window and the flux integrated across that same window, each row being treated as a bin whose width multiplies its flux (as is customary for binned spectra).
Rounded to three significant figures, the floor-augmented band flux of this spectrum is 239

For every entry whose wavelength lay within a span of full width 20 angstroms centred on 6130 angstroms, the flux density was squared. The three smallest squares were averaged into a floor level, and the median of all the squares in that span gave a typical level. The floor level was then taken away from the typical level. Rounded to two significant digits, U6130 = 58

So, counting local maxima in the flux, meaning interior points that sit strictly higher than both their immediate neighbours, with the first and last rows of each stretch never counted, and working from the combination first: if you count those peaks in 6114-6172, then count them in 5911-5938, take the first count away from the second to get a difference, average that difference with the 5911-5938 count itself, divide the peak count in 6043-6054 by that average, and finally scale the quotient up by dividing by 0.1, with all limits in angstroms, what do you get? 10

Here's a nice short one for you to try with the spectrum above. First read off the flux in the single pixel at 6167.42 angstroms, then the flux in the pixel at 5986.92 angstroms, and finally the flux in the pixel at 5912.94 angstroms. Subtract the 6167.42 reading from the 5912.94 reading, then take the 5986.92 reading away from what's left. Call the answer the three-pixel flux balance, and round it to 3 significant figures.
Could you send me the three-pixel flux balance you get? -27.3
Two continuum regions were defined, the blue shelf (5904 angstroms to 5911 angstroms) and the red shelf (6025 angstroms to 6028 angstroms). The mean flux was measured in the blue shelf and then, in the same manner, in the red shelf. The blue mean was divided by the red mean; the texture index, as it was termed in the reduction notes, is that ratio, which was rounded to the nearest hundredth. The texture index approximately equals 1.05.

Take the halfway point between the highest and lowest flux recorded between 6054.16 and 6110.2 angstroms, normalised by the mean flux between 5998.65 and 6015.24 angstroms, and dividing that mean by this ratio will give 22.7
